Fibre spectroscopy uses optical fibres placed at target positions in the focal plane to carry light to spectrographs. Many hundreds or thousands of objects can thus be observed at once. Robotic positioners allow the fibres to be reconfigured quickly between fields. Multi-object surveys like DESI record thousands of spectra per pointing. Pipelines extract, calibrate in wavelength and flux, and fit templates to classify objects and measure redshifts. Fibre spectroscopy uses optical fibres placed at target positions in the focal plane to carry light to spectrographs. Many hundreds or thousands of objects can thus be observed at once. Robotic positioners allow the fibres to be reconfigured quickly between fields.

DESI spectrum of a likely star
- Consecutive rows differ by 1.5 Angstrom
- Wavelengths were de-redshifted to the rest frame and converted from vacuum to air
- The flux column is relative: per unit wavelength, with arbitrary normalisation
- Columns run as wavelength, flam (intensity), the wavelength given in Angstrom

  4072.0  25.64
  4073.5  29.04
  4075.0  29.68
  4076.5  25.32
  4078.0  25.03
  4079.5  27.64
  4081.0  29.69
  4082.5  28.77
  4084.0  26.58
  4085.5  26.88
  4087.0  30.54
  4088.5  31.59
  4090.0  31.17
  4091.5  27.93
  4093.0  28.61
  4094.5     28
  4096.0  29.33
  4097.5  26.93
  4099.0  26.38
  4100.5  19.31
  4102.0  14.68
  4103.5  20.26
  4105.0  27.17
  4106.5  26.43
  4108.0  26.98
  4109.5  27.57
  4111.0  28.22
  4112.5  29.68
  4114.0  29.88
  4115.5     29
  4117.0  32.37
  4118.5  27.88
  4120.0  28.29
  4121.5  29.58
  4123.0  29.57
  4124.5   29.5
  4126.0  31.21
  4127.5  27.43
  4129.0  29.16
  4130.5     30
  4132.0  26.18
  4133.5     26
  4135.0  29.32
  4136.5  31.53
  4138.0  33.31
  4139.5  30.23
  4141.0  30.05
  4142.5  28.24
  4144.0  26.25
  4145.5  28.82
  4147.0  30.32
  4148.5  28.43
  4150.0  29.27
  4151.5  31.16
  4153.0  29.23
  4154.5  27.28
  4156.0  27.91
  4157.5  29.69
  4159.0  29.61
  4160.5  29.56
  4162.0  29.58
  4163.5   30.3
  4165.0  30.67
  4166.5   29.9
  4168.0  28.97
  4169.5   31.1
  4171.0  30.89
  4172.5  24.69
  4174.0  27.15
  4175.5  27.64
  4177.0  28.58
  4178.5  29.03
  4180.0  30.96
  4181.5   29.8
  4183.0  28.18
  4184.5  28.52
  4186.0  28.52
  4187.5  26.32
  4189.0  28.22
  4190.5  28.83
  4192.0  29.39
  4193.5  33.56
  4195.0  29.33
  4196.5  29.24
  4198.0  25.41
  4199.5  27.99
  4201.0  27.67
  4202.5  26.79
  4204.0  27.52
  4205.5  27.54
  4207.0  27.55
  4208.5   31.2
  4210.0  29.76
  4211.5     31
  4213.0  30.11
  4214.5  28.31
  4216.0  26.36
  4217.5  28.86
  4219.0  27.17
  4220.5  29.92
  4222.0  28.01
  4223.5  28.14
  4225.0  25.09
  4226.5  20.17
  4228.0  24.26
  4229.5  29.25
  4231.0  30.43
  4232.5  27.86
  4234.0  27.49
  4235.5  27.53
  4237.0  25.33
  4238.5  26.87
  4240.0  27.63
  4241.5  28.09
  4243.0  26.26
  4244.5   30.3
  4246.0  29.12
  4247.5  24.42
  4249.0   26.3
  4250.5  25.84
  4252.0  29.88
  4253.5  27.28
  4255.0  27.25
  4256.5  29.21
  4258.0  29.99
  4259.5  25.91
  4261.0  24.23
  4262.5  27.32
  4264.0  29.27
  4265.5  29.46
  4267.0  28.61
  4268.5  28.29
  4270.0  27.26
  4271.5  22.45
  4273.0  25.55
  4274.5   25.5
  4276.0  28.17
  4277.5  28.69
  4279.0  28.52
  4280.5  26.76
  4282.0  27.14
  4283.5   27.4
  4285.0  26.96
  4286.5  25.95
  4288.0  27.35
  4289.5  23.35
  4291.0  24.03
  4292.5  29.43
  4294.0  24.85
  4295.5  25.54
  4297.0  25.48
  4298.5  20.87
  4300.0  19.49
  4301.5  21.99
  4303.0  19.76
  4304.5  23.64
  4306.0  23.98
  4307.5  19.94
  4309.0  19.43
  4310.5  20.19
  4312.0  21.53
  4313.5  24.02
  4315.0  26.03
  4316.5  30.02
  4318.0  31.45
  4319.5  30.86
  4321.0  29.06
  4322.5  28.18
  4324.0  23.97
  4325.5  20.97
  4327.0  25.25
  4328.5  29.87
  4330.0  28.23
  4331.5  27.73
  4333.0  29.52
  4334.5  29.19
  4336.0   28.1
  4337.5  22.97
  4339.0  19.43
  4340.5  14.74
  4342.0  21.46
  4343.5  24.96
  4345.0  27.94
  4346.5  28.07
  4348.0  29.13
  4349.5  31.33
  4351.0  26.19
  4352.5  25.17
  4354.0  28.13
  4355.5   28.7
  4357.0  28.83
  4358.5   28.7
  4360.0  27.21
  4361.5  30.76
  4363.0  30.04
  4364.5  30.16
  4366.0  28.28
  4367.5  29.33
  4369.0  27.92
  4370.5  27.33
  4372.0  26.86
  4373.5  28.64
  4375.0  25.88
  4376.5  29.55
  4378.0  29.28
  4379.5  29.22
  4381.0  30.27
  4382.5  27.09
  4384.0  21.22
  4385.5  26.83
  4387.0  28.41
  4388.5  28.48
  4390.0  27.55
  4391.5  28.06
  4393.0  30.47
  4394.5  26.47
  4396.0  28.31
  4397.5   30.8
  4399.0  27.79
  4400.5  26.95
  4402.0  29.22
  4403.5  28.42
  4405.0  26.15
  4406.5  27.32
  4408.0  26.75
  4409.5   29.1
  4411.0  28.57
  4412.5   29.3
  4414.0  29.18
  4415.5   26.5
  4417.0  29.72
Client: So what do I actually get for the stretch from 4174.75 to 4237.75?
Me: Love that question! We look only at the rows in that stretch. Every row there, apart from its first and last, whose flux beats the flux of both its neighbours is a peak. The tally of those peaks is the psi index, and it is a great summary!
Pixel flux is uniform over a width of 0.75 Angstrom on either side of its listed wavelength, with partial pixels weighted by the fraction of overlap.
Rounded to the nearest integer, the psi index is 10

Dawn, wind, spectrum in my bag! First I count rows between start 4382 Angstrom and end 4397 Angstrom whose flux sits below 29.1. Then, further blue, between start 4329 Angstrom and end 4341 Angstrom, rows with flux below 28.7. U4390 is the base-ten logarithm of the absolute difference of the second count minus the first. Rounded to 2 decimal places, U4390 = 0.48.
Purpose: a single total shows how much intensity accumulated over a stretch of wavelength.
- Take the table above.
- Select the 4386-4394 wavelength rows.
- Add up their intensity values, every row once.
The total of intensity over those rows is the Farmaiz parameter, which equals 143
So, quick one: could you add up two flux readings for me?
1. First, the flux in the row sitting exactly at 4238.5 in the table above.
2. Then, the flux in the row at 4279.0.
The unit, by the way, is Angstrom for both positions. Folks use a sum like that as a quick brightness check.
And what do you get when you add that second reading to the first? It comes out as 55.4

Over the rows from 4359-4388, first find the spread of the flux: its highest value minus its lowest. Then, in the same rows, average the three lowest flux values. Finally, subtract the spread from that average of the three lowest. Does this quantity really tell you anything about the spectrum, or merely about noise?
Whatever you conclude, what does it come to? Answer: 15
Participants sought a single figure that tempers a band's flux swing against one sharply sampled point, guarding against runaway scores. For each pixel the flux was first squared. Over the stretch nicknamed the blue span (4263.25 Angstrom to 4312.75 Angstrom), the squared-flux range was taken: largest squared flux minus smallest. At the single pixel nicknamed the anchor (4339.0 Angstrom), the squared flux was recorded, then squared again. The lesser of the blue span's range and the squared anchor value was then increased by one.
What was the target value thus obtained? 491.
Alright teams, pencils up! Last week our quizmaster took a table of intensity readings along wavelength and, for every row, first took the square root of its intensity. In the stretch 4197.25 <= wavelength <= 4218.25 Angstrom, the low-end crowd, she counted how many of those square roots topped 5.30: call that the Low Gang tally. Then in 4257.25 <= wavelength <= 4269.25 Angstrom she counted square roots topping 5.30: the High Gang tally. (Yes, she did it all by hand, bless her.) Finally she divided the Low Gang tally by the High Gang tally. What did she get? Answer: 1.20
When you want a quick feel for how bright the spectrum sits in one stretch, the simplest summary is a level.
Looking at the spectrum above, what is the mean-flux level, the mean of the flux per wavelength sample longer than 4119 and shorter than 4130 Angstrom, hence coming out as 29.2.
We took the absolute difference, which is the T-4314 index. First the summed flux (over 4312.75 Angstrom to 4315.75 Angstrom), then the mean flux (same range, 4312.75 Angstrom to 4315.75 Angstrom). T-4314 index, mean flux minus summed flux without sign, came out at 25.0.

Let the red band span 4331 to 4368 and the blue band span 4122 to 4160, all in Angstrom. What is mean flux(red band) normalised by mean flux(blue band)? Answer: 0.93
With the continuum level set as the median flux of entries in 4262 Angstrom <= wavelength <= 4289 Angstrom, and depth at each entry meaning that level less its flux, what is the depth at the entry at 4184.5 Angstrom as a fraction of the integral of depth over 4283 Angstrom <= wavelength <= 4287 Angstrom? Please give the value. -0.5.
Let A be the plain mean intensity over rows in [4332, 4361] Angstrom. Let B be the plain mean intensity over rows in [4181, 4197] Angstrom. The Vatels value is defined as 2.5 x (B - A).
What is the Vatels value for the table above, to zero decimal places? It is 7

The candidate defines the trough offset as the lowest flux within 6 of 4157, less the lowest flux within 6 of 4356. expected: 2.1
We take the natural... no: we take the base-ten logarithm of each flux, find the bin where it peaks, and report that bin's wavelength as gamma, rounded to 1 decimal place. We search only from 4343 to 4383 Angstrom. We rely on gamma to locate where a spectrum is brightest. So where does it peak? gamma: 4349.5 Angstrom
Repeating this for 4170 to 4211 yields 4193.5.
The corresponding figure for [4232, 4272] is 4244.5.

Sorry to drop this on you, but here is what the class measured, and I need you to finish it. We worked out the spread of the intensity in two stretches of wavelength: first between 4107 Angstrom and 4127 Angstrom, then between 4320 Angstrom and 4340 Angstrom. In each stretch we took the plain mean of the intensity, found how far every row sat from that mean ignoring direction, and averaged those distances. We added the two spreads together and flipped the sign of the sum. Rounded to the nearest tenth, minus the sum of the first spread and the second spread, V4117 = -4.1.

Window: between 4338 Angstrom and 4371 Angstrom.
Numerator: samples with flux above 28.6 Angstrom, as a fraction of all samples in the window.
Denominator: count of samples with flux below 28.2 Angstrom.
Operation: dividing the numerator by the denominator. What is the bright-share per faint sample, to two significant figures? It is 0.034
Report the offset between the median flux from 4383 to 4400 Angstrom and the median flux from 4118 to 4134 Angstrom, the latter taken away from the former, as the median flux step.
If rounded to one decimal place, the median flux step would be -1.1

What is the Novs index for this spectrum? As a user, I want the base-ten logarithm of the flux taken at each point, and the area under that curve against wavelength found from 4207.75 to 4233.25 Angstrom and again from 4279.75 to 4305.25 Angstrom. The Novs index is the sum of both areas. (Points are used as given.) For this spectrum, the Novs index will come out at 72.3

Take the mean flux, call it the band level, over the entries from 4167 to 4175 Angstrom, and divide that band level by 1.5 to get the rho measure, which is 19.0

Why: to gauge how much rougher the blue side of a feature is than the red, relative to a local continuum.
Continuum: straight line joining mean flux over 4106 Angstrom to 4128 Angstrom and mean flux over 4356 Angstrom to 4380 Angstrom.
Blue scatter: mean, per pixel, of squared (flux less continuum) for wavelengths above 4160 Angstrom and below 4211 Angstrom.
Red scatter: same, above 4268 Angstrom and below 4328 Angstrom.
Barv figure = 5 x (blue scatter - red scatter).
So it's -99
